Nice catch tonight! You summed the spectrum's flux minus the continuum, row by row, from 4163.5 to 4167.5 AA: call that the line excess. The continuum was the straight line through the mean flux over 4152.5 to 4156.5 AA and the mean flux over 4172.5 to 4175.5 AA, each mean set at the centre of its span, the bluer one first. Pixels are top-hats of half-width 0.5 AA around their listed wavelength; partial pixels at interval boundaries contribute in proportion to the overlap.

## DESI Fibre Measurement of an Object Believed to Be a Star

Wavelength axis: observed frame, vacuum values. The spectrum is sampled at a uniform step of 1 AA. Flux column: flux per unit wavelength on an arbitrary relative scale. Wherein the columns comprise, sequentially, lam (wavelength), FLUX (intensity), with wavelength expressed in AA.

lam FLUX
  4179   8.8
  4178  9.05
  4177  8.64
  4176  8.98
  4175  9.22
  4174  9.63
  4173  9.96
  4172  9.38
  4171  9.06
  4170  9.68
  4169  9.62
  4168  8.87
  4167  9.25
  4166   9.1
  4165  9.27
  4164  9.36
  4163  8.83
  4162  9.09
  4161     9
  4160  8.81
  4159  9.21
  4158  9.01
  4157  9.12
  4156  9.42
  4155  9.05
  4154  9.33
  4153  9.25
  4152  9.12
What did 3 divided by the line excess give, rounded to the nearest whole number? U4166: -4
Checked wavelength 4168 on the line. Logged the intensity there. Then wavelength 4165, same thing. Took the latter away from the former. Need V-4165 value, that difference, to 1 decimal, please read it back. -0.4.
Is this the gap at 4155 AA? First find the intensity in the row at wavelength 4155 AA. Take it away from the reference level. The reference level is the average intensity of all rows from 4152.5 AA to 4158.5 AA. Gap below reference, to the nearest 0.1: 0.1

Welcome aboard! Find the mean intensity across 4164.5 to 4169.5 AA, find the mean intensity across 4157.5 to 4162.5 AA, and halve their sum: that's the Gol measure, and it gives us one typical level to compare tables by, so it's 9.12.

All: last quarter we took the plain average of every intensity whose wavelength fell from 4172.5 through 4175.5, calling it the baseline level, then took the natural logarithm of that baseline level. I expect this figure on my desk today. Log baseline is 2.26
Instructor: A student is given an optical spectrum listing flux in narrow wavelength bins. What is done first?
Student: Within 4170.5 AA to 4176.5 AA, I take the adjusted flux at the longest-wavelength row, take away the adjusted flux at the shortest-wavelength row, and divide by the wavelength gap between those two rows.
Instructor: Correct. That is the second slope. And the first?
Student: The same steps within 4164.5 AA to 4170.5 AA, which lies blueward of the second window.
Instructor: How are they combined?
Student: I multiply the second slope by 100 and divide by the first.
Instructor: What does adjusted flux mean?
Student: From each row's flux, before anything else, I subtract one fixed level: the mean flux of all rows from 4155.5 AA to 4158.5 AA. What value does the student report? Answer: -20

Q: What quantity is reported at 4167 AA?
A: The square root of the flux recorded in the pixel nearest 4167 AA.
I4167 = 3.04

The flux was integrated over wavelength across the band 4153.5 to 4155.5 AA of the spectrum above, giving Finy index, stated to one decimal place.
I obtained 18.4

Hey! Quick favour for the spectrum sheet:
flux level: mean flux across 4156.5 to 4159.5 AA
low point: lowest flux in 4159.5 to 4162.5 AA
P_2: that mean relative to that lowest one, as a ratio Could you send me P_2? 1.034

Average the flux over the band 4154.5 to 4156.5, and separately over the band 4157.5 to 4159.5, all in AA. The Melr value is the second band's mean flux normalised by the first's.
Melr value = 0.99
